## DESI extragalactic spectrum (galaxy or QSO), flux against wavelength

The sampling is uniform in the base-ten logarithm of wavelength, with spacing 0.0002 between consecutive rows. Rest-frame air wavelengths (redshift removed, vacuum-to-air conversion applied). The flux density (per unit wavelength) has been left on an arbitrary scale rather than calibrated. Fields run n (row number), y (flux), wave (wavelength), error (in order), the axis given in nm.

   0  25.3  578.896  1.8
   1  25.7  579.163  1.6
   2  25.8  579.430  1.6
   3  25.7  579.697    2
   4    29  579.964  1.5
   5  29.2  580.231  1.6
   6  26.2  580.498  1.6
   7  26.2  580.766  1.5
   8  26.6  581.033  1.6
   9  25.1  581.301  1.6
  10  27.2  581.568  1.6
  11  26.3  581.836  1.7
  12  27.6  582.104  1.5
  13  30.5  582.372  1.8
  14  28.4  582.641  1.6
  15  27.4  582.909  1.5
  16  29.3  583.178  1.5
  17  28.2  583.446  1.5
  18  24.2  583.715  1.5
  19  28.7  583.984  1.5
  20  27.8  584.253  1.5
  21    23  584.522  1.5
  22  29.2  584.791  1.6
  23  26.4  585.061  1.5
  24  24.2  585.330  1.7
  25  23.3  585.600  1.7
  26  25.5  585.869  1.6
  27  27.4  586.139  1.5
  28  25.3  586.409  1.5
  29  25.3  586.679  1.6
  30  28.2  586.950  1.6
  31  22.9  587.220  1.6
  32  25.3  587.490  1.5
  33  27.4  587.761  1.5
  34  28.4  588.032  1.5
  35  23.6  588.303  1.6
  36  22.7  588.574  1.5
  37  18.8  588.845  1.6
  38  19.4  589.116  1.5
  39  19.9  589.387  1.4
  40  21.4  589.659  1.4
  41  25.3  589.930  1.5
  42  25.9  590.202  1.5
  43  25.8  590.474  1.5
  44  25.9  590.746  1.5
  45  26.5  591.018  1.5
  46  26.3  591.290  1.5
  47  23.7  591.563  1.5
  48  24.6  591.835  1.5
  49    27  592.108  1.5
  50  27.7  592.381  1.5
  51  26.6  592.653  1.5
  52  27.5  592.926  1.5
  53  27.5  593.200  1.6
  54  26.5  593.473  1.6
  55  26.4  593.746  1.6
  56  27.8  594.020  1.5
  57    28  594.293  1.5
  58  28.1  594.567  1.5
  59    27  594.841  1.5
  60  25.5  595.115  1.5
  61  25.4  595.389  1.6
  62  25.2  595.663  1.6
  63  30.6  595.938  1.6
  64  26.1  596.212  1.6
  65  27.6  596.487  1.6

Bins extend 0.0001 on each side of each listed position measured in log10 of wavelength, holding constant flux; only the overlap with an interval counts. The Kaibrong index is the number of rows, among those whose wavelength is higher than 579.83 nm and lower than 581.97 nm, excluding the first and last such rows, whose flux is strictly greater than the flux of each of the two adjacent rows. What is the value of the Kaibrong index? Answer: 3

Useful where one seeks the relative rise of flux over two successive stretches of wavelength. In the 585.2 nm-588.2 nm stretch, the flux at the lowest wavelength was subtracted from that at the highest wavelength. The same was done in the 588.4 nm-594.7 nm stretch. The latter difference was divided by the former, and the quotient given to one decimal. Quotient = 1.3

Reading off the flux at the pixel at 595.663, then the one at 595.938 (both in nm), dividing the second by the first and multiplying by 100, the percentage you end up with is 121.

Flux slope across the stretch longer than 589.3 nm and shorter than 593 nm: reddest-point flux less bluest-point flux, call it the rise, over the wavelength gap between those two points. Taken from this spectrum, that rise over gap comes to 2.1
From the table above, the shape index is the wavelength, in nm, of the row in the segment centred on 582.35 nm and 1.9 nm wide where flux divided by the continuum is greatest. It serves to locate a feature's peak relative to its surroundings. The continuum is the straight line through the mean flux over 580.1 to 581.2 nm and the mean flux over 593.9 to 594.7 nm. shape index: 582.372 nm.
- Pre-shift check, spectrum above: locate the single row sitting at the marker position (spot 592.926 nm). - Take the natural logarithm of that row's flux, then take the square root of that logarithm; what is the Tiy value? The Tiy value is 1.82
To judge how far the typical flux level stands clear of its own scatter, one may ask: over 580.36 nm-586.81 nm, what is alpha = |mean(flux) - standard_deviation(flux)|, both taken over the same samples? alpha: 24.7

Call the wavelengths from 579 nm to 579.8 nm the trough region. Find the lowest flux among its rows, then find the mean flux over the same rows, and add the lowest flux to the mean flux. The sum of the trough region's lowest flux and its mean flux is 51.4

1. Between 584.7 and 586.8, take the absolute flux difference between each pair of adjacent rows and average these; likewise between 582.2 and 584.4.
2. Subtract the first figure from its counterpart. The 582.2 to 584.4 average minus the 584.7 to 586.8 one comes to 0.5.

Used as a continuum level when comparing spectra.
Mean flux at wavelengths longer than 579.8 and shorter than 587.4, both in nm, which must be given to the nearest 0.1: 26.7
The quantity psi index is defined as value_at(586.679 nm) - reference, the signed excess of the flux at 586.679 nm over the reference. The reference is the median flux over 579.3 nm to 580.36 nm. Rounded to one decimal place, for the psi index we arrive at -2.1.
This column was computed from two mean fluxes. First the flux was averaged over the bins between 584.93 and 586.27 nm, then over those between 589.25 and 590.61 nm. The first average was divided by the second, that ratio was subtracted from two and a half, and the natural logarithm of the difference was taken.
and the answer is 0.356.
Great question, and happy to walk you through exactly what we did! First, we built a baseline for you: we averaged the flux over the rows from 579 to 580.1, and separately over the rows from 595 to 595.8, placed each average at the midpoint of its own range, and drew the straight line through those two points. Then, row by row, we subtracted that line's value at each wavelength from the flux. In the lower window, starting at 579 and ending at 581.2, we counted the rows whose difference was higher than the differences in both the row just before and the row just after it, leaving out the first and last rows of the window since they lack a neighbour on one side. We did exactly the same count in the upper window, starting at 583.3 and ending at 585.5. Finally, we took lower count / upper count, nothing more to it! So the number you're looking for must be 1.0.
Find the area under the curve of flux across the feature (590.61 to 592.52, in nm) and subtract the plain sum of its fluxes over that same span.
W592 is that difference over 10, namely -13.2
